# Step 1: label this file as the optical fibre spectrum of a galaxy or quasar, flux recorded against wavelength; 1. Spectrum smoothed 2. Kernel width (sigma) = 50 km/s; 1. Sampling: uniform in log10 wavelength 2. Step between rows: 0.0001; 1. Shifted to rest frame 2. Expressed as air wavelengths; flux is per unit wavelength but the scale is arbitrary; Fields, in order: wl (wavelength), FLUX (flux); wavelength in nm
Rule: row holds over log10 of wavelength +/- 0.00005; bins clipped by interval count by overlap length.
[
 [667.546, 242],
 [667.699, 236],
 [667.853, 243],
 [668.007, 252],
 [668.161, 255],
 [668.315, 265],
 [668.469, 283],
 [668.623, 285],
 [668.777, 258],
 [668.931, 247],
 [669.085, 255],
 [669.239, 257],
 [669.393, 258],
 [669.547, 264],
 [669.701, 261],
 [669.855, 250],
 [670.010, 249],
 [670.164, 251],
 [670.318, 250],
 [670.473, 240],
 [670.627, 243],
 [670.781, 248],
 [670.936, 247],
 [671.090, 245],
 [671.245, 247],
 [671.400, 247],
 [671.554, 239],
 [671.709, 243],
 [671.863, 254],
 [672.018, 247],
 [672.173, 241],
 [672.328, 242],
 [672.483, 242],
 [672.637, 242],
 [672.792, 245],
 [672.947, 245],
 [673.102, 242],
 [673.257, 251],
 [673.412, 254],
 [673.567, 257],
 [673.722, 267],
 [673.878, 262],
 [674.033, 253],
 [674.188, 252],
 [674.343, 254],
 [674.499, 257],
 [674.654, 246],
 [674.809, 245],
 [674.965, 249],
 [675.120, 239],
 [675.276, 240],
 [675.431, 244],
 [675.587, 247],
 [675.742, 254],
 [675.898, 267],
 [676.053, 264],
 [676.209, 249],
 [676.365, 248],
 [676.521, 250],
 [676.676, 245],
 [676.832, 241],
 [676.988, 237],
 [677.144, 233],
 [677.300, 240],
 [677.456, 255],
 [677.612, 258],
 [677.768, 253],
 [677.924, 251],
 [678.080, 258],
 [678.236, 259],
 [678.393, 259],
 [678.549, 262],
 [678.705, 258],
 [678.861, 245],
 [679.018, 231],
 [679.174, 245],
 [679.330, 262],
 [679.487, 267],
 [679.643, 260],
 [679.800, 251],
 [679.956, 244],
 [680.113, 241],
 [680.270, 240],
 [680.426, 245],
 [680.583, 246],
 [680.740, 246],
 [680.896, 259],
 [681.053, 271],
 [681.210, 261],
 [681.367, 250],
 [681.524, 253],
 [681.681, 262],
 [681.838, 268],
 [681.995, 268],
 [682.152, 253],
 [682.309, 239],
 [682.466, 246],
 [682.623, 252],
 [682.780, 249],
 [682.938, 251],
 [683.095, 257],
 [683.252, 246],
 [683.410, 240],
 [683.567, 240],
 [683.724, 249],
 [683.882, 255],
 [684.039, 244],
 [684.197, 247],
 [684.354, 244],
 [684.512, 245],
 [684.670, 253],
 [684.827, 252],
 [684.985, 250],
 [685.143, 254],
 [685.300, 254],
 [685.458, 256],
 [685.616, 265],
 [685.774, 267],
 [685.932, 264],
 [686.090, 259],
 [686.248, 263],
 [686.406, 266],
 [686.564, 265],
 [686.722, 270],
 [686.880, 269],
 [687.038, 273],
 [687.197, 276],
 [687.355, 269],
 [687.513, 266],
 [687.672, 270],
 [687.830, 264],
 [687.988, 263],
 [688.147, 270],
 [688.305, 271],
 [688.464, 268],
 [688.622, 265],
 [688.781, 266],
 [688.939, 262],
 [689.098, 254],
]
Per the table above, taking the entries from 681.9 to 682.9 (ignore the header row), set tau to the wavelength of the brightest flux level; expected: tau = 681.995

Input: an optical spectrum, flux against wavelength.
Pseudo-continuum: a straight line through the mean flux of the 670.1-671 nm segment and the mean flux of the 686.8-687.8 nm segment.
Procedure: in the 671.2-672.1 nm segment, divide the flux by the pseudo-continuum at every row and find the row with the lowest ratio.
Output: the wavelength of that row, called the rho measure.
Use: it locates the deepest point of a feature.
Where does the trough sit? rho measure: 671.554 nm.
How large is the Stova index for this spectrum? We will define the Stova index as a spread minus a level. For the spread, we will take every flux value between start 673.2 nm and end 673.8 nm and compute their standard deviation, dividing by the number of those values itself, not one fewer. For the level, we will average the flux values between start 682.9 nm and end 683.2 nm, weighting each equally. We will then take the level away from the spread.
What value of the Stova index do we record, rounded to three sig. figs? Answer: -248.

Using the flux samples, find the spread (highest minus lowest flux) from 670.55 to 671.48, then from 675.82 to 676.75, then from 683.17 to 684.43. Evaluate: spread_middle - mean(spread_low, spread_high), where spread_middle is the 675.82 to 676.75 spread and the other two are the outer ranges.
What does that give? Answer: 12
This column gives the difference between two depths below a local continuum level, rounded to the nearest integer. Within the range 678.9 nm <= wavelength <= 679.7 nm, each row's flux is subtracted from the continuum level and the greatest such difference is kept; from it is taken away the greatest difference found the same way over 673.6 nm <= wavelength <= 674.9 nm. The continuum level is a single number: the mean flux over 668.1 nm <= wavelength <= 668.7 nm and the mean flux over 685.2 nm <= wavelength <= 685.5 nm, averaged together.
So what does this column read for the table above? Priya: 14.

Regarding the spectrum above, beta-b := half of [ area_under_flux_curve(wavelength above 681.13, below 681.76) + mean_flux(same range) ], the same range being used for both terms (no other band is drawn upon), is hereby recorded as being 209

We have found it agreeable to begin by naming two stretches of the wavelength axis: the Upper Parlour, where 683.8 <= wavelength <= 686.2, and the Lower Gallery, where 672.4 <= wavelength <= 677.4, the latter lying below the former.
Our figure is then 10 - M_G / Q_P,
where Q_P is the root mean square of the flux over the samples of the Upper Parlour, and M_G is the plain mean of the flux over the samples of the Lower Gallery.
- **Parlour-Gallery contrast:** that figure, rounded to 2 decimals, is 9.02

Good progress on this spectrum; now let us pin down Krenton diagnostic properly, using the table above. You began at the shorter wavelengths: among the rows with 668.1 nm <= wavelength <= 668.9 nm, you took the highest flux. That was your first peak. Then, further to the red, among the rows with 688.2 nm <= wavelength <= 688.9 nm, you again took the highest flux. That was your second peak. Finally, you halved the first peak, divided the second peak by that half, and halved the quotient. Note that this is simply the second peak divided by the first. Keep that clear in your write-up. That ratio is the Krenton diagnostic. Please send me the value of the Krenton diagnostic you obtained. 0.95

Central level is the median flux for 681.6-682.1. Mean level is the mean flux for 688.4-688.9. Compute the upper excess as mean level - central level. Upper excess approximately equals -1.7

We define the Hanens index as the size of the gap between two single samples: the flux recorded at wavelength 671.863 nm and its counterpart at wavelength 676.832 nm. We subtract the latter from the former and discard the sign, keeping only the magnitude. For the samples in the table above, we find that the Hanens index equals 13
